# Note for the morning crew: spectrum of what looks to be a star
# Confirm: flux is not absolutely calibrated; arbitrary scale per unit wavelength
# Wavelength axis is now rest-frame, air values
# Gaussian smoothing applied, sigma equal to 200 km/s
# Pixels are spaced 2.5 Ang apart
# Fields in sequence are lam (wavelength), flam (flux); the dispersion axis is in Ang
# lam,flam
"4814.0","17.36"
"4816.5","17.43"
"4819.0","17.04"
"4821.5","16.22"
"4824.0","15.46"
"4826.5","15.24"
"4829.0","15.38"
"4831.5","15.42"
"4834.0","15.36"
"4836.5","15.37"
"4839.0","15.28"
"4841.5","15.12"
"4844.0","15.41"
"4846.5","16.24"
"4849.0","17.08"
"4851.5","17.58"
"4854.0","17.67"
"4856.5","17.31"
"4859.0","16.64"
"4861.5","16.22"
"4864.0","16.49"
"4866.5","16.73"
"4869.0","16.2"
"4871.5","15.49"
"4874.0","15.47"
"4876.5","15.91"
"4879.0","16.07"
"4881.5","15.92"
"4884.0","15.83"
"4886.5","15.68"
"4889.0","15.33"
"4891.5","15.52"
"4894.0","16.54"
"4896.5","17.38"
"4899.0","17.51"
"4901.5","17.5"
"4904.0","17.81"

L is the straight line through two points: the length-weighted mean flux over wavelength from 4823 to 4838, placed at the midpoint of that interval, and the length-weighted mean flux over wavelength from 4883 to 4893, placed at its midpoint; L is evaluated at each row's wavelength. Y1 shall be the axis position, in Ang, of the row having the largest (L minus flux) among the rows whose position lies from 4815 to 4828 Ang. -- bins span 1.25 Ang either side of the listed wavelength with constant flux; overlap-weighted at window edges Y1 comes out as 4826.5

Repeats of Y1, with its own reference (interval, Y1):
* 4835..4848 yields 4841.5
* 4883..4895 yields 4889.0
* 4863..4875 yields 4874.0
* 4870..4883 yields 4874.0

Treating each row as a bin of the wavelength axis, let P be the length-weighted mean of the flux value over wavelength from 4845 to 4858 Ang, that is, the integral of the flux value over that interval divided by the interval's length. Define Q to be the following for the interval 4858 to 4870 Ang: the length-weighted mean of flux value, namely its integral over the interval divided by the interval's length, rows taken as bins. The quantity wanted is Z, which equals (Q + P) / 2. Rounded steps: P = 17.1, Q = 16.5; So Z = 16.8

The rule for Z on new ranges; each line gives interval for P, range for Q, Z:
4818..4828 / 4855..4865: 16.3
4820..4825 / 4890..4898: 16.2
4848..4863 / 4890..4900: 16.9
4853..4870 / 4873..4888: 16.3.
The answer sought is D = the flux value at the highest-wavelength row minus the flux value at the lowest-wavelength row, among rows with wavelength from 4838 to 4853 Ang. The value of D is 2.30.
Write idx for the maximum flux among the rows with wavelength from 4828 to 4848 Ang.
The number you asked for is 16.24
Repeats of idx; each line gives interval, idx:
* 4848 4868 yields 17.67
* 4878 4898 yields 17.38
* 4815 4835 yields 17.43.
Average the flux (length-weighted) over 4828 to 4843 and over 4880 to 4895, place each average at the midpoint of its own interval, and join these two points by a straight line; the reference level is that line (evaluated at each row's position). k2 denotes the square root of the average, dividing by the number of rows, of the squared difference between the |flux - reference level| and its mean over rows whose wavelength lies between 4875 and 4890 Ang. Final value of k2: 0.14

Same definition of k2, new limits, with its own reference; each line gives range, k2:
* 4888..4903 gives 0.55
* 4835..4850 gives 0.59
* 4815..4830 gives 0.89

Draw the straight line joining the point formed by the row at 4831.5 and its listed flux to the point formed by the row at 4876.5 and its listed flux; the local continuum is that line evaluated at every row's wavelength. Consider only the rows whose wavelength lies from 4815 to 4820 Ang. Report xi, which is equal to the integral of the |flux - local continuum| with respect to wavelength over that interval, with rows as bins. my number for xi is 9.9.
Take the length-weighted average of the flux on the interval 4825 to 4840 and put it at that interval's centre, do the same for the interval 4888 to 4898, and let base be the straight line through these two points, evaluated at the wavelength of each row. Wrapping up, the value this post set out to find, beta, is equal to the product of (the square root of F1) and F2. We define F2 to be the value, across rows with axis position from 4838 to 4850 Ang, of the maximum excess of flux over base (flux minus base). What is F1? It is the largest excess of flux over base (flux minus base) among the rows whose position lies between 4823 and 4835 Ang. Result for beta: 0.7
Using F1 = 0.2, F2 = 1.5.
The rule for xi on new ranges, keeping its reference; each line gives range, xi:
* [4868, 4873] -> 1.9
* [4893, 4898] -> 4.5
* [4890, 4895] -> 2.6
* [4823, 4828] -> 0.6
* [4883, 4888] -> 1.4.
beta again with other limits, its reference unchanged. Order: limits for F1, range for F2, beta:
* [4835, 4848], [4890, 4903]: 1.0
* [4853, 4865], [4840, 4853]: 2.8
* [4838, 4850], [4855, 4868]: 2.0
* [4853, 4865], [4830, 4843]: 0.1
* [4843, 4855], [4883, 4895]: 0.4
